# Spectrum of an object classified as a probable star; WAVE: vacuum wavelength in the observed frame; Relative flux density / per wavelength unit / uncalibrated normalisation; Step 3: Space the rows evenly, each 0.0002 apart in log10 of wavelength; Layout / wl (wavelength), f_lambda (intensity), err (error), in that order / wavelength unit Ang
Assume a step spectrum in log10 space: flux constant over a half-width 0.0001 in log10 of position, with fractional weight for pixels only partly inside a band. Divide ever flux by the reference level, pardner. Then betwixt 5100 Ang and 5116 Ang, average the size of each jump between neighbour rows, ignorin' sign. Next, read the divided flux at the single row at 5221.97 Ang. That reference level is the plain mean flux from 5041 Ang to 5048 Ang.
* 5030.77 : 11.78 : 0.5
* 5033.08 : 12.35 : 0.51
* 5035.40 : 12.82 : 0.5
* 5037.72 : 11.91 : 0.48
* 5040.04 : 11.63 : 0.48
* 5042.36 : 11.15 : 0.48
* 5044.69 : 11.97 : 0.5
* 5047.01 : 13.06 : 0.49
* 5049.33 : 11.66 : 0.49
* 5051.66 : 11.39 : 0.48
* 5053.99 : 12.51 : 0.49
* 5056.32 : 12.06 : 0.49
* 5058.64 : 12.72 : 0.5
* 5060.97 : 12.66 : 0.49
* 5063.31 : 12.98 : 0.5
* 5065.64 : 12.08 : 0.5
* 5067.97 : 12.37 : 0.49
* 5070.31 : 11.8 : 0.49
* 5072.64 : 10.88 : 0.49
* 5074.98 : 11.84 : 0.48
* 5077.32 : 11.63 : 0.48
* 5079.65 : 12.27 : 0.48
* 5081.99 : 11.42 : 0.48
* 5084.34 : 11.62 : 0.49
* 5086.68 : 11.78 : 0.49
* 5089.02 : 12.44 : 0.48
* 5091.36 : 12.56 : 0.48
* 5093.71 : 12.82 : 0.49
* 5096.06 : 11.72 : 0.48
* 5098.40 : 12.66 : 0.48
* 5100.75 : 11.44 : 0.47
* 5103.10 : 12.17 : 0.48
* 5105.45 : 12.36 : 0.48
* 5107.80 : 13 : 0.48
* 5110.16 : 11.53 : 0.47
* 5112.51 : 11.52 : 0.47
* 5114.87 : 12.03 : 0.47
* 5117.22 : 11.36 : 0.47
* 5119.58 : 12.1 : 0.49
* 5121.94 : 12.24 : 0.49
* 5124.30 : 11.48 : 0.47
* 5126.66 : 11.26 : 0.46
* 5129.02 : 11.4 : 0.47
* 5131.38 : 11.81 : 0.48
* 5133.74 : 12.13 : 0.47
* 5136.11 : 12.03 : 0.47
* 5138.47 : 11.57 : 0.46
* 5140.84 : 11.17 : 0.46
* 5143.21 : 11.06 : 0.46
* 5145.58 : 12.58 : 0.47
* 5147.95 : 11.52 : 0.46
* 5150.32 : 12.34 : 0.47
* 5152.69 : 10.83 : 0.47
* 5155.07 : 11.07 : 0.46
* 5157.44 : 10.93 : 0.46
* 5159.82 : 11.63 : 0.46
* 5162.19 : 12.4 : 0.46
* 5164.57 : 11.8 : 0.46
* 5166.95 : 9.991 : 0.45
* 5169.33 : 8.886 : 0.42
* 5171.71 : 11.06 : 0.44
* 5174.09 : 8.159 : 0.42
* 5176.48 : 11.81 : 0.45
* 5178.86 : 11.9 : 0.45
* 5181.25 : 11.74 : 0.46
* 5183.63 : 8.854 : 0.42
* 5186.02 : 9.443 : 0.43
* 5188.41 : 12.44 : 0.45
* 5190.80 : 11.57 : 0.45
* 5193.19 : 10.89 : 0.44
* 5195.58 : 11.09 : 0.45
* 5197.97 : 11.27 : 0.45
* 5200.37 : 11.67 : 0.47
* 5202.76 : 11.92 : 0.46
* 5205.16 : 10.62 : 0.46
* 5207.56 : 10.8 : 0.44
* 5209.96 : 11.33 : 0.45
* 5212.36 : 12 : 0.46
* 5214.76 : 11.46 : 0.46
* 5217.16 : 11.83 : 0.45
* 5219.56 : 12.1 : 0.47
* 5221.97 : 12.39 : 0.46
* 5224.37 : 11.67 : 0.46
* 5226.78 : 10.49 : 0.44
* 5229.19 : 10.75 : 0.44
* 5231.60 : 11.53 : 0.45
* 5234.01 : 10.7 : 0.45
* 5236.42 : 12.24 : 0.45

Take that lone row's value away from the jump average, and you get -0.98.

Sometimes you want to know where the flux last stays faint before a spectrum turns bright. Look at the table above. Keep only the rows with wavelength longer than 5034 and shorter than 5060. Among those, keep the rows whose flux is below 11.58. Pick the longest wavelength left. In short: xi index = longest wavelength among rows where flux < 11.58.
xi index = 5051.66 Ang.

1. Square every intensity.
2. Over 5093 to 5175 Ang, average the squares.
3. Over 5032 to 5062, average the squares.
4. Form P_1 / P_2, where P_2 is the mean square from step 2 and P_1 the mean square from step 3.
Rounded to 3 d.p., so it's 1.101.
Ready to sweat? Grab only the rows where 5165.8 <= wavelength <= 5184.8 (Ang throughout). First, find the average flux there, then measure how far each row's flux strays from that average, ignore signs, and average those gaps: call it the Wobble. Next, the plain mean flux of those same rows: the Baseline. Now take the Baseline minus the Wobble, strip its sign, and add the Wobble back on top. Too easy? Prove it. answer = 10.3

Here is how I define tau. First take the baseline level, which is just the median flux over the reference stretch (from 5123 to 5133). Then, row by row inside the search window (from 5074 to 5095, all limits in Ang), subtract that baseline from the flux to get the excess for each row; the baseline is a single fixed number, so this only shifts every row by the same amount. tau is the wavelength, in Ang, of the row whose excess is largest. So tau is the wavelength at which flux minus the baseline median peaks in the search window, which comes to 5093.71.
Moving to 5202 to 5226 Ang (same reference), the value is 5221.97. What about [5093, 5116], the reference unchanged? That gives 5107.80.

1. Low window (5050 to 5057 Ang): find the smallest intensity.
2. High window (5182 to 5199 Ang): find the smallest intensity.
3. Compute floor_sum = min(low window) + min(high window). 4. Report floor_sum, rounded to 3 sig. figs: 20.2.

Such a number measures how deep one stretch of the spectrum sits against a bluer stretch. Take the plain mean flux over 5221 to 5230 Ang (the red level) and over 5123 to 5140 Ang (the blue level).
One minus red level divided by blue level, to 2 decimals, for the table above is 0.03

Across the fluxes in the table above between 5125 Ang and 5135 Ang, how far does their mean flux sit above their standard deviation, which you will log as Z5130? 11.3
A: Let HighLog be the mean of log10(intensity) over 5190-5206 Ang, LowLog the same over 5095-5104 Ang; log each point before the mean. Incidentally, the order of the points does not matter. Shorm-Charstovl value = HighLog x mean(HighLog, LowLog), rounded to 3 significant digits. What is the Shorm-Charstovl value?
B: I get 1.12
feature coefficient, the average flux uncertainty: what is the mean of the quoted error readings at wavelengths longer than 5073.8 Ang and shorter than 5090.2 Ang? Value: 0.48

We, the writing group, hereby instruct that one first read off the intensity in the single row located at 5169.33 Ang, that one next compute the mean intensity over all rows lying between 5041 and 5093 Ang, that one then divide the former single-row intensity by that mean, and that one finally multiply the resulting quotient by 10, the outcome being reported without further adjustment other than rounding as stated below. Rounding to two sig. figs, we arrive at 7.4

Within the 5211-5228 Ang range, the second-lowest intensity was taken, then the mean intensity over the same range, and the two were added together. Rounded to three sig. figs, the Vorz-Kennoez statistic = 23.2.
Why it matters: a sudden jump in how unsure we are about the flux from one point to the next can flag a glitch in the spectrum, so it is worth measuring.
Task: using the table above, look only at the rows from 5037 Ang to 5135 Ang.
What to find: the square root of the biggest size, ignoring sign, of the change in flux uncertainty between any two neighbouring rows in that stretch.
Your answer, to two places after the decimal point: 0.14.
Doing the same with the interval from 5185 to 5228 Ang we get 0.14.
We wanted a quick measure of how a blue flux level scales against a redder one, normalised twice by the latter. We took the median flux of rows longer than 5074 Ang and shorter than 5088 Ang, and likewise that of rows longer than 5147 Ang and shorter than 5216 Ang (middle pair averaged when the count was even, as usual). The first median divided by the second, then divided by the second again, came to 0.091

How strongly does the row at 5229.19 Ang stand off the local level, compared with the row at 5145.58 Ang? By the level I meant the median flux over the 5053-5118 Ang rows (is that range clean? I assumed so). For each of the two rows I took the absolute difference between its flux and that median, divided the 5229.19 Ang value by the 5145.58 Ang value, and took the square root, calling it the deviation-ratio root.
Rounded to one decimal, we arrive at 1.6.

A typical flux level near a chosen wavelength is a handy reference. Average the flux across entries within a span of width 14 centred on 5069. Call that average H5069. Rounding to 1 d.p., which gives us 12.0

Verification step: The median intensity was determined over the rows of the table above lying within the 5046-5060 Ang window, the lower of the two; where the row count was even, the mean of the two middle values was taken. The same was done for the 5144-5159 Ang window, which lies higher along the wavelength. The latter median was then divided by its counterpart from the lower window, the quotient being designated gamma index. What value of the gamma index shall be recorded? 0.92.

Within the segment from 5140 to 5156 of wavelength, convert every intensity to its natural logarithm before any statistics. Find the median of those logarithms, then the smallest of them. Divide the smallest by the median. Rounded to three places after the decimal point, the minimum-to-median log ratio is 0.987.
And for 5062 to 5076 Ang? 0.962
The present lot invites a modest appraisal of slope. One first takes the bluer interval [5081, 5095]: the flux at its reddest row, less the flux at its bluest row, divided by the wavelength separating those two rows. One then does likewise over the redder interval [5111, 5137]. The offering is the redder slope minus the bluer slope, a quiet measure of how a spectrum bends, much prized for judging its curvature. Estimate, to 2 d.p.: -0.10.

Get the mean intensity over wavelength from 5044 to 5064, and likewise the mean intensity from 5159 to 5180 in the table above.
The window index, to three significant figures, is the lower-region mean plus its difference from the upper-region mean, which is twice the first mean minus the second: 13.8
